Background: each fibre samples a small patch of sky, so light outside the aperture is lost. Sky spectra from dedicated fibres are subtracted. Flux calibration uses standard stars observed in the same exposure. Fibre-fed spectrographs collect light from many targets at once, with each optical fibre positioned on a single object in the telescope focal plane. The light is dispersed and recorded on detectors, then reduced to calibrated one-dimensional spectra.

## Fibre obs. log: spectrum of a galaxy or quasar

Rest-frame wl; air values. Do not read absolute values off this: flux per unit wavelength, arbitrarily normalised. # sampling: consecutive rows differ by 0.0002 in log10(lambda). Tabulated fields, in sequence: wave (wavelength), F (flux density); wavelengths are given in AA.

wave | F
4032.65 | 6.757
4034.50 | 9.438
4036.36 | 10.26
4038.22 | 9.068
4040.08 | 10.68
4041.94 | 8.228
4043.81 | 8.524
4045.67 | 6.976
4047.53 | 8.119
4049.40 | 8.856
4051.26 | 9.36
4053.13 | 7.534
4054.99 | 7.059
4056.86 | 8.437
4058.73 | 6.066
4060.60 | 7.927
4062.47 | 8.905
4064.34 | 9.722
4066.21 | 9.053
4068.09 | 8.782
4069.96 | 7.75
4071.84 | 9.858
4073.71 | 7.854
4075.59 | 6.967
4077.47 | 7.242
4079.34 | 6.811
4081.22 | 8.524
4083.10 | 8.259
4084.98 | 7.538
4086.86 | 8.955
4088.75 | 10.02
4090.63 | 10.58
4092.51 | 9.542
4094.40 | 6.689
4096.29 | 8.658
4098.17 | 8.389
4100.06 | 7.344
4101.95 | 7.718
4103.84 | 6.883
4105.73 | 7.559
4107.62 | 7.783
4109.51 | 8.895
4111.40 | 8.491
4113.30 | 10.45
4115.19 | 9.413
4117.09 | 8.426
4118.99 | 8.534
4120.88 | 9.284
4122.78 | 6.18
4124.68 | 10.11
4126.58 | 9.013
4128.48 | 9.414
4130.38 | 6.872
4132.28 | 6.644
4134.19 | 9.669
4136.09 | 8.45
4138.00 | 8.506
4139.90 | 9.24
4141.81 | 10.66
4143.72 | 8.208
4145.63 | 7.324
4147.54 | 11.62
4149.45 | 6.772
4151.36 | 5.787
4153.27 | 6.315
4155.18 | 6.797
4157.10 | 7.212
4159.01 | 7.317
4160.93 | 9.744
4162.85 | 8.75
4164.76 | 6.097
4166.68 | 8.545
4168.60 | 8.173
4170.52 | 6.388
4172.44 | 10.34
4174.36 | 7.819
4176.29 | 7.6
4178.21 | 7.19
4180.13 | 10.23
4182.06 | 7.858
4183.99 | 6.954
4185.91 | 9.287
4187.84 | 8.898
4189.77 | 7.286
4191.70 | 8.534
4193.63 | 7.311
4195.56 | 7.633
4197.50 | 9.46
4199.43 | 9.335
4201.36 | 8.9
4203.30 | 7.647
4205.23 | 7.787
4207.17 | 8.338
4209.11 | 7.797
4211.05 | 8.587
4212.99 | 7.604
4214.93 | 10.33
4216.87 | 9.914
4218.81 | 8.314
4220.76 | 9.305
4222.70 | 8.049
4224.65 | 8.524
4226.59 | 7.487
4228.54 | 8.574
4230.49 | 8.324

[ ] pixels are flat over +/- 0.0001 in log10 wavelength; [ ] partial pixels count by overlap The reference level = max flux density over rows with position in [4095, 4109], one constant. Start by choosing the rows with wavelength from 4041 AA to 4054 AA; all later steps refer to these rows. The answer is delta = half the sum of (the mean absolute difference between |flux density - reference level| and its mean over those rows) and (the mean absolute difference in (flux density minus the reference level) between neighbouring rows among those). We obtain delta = 0.71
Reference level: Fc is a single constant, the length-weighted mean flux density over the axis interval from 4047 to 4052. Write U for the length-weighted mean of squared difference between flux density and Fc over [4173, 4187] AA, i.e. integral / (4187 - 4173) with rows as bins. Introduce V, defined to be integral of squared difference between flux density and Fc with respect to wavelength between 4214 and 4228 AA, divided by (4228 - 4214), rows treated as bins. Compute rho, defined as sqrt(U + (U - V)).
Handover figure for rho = 1.6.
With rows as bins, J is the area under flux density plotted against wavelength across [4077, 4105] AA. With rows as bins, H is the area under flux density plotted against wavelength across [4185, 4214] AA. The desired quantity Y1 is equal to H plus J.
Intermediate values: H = 240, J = 230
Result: 471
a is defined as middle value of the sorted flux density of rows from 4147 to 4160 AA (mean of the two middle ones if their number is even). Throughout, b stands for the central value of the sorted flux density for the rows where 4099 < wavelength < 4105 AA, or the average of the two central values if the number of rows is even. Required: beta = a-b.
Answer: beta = -0.5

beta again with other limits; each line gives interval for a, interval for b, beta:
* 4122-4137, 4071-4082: 1.2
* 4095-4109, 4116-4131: -1.1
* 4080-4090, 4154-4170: 0.8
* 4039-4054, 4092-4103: 0.3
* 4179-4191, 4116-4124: -0.1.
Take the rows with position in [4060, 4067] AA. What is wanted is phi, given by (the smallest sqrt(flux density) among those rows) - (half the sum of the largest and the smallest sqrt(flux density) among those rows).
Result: -0.15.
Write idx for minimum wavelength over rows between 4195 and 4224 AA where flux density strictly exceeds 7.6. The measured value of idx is 4195.56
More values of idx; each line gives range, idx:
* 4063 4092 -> 4064.34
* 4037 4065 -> 4038.22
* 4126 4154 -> 4126.58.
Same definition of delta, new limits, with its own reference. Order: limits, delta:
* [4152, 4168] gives 1.03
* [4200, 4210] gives 0.46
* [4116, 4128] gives 1.26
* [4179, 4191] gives 1.01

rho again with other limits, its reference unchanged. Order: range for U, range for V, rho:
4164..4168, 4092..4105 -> 2.2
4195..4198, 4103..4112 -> 0.7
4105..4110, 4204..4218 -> 0.9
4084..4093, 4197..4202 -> 1.6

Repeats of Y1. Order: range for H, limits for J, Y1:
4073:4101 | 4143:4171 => 446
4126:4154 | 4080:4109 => 473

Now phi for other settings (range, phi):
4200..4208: -0.11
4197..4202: -0.05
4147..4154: -0.50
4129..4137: -0.27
